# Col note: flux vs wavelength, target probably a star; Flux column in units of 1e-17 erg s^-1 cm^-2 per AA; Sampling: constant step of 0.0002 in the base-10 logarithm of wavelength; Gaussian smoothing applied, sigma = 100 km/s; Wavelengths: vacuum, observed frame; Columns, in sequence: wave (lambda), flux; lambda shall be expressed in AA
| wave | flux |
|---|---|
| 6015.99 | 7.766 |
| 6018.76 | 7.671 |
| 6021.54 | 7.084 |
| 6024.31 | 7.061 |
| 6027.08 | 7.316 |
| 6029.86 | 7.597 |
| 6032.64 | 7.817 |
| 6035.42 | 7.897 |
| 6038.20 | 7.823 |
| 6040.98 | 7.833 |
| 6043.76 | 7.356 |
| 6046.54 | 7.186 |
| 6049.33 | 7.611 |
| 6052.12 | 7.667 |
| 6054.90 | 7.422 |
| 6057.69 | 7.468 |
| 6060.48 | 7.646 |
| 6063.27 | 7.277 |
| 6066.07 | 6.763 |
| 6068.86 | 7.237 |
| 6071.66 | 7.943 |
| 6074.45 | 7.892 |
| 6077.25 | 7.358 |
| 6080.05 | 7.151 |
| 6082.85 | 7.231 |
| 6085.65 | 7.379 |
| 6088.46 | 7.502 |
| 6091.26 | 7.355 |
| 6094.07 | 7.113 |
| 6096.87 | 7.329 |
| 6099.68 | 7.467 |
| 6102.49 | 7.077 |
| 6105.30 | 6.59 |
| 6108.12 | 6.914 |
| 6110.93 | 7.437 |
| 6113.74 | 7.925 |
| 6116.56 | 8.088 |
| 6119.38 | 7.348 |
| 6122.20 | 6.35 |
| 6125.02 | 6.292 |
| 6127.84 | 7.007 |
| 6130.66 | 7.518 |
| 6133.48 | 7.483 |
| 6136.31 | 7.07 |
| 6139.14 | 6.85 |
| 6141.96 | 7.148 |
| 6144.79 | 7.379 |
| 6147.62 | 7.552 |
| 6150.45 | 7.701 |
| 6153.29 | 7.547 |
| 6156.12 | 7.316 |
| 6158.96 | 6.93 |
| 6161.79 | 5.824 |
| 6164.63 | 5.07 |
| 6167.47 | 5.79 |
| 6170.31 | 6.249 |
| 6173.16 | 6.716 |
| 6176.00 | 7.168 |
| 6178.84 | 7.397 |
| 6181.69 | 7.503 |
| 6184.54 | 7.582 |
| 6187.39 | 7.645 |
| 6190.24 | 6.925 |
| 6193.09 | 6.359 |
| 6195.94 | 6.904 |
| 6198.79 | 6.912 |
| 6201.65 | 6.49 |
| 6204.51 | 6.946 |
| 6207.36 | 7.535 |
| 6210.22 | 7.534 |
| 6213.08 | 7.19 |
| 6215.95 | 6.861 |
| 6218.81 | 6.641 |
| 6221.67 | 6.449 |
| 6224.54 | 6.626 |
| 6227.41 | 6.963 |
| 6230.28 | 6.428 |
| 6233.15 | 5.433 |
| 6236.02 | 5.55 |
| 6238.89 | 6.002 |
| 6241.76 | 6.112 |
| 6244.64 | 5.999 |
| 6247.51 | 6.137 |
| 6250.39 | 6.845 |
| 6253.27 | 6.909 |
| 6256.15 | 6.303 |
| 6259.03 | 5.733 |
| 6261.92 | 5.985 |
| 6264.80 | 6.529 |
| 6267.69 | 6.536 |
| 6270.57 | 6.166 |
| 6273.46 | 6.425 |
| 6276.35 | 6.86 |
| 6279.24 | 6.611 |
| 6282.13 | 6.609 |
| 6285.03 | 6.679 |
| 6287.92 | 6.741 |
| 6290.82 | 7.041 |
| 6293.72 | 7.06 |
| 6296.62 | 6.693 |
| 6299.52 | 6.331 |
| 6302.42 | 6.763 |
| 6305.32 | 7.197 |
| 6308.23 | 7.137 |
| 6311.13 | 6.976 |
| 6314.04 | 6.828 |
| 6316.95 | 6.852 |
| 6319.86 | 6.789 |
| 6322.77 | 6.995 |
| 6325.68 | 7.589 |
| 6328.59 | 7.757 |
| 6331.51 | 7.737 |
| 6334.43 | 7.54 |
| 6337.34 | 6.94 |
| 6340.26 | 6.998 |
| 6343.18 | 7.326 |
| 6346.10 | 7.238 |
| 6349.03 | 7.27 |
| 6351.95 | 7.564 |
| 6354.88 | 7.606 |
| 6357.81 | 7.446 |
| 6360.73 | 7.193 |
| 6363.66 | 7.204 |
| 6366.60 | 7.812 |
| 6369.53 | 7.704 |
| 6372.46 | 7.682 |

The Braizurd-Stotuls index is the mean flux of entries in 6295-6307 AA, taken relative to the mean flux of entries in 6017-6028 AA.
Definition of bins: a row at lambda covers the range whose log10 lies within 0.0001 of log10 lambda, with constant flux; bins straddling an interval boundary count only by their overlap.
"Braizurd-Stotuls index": 0.926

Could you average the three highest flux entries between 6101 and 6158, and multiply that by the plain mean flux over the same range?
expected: 57.1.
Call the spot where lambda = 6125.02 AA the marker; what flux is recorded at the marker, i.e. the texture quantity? 6.292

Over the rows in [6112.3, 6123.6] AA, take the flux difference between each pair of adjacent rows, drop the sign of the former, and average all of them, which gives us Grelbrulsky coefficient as 0.63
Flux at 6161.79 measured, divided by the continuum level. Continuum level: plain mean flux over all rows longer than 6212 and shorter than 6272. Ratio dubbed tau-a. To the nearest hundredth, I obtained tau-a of 0.92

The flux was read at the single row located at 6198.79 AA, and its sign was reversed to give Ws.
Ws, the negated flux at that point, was -6.9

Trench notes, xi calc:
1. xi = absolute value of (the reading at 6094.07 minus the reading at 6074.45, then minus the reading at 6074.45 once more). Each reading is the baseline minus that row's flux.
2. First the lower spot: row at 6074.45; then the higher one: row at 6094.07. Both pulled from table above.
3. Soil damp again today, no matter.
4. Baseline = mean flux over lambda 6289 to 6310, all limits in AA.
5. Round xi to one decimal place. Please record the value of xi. 1.8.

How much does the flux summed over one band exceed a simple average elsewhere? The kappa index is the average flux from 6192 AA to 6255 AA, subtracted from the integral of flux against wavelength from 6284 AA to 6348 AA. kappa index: 445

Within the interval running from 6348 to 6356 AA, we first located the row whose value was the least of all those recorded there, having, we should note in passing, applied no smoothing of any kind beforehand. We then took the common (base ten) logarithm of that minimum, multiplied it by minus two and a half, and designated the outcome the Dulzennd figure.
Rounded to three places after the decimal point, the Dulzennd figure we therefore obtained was -2.154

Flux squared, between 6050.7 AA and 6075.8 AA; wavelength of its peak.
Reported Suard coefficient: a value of 6071.66 AA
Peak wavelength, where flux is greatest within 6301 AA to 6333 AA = 6328.59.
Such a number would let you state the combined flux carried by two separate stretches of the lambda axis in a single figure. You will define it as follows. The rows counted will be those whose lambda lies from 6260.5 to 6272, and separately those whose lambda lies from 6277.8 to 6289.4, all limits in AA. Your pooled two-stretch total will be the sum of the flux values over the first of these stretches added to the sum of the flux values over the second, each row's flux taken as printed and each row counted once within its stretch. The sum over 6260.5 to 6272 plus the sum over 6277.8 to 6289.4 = 51.9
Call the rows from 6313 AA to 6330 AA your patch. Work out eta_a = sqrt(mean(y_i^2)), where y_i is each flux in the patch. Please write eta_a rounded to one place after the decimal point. 7.1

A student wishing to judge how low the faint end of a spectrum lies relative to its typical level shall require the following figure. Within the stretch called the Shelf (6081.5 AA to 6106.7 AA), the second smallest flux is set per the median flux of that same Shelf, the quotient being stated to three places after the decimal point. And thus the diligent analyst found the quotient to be 0.966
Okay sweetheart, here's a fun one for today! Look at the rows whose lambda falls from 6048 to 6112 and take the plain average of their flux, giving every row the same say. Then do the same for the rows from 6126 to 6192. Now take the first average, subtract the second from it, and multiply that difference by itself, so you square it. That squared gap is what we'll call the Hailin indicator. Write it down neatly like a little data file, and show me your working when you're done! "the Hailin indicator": 0.11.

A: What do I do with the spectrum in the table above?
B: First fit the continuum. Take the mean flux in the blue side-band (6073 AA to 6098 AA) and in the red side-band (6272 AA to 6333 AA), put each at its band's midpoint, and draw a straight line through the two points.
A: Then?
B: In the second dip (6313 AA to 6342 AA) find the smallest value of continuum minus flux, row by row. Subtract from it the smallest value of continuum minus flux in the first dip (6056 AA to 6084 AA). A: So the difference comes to -0.3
